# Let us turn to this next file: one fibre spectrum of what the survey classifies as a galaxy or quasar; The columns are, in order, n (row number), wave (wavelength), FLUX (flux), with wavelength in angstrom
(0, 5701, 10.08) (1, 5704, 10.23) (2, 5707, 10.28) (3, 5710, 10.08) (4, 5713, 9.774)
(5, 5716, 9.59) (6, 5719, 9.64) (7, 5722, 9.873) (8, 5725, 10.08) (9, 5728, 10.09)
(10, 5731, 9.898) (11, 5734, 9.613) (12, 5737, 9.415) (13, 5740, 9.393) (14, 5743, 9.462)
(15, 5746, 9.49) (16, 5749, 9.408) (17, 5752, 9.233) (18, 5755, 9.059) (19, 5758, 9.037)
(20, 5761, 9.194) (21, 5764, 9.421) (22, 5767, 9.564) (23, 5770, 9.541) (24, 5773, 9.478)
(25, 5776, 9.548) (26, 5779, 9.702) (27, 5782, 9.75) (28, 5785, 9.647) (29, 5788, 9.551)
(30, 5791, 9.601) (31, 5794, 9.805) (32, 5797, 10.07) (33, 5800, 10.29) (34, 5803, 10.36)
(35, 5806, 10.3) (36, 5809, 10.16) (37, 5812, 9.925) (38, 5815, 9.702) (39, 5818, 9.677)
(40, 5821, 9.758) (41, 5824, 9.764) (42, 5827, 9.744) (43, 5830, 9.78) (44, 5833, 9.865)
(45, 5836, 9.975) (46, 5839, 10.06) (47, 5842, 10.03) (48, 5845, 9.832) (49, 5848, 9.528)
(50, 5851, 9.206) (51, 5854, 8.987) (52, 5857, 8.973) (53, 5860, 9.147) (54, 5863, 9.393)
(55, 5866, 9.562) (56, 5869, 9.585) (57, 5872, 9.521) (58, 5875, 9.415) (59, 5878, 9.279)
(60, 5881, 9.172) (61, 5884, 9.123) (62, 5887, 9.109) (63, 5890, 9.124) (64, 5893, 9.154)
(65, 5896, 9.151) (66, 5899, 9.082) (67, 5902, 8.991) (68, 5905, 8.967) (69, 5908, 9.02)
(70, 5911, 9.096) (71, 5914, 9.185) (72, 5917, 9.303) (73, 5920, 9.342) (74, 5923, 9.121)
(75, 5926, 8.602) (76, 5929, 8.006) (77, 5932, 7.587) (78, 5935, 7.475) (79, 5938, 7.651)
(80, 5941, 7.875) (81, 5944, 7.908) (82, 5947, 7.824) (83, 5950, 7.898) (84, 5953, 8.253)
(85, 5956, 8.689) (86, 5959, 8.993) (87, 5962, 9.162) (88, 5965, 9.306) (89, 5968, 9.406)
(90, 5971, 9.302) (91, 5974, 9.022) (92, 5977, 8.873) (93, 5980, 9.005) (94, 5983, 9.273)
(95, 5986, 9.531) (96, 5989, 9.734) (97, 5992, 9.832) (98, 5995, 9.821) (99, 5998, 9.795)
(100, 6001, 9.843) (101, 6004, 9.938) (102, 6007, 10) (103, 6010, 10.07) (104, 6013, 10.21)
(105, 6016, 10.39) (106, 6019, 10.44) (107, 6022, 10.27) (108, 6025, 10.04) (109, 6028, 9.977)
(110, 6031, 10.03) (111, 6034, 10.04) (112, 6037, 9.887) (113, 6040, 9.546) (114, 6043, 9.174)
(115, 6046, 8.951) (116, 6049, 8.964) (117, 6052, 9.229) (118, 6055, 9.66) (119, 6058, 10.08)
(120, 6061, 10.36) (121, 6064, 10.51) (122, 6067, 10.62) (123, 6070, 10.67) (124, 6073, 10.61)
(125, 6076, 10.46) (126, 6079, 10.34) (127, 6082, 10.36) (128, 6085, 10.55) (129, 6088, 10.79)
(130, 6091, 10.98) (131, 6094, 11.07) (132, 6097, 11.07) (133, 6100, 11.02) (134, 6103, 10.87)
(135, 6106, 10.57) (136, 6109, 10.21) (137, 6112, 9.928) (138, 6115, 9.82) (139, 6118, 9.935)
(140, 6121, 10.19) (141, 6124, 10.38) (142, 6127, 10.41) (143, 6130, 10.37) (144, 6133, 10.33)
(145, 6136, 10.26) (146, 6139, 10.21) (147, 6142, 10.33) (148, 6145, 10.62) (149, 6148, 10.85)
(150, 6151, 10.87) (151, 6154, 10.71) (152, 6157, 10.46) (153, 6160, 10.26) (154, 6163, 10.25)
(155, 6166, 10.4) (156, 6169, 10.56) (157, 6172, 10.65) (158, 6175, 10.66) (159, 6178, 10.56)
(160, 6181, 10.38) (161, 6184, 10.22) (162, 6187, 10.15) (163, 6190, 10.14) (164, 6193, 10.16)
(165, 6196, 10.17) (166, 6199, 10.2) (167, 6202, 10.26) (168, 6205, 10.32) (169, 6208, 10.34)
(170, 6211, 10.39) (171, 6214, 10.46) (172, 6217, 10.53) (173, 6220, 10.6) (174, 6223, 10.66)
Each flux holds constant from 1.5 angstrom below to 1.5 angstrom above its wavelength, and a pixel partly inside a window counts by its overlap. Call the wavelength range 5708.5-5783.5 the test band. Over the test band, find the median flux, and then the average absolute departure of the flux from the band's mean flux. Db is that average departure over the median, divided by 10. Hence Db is 0.0023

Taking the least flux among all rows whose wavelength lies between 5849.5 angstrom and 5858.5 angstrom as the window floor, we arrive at 8.973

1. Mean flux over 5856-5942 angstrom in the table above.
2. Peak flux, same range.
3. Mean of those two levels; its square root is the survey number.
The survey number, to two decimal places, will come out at 3.04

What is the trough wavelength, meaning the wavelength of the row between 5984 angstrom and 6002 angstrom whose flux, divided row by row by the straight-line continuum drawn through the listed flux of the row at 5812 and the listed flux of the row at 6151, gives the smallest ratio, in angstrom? 5986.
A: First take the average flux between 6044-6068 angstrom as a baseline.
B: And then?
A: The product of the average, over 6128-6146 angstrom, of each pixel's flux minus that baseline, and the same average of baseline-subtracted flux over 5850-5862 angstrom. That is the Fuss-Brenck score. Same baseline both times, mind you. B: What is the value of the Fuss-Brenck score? -0.40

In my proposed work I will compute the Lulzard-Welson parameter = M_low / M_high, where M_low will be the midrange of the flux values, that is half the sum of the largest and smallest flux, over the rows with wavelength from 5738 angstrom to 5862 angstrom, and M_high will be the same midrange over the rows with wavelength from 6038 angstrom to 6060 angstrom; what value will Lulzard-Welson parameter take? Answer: 1.02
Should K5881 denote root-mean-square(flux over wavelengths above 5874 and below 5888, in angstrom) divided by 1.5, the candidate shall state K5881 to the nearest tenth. 6.1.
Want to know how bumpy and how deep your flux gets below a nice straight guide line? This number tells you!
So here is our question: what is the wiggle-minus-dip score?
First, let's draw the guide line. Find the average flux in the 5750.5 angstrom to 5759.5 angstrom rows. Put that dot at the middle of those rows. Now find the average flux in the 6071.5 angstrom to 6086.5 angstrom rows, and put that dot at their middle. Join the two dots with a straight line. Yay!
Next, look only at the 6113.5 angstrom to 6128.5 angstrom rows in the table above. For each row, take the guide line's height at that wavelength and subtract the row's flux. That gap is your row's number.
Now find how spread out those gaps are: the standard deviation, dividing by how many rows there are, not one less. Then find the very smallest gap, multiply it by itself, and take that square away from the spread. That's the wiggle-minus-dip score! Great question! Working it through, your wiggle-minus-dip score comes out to 0.15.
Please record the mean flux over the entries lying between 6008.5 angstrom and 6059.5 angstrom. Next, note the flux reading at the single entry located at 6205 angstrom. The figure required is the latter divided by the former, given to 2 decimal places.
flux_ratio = 1.05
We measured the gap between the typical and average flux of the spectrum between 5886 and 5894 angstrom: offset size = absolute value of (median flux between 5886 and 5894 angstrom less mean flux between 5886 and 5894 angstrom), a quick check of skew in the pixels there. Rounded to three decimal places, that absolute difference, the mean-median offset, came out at 0.005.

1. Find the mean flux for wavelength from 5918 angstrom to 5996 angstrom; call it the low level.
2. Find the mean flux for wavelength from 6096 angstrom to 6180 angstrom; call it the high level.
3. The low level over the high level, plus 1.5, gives 2.34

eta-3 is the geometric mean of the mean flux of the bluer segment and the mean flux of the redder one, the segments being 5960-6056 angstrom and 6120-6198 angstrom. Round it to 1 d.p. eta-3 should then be 10.0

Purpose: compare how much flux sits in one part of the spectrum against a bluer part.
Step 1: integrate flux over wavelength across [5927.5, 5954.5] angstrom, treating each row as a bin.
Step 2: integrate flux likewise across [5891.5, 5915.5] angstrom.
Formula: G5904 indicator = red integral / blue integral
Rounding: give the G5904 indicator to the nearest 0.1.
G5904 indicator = 1.0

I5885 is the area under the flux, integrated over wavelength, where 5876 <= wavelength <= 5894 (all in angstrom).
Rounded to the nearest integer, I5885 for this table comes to 165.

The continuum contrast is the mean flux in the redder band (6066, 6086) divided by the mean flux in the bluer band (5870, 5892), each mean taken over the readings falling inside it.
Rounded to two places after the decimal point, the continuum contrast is 1.14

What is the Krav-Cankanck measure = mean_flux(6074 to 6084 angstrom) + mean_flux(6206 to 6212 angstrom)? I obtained 20.8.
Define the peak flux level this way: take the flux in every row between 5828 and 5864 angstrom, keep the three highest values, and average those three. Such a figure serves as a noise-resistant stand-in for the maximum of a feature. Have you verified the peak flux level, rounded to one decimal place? 10.0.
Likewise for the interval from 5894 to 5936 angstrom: 9.3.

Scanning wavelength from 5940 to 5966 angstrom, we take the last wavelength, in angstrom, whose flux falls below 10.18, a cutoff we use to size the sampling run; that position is 5965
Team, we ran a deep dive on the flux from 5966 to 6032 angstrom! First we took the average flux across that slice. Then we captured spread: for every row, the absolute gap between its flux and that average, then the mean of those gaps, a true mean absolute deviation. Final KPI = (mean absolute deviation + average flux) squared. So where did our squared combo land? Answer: 102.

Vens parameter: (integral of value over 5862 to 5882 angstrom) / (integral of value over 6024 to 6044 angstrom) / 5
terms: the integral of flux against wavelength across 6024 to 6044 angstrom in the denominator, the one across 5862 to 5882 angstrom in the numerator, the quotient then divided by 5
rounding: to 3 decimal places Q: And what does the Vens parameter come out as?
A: 0.192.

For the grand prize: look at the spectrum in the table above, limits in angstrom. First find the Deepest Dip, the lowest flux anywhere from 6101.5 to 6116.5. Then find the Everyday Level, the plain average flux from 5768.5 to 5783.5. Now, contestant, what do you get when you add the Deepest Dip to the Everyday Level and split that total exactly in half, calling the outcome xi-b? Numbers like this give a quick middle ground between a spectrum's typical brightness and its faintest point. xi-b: 9.7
